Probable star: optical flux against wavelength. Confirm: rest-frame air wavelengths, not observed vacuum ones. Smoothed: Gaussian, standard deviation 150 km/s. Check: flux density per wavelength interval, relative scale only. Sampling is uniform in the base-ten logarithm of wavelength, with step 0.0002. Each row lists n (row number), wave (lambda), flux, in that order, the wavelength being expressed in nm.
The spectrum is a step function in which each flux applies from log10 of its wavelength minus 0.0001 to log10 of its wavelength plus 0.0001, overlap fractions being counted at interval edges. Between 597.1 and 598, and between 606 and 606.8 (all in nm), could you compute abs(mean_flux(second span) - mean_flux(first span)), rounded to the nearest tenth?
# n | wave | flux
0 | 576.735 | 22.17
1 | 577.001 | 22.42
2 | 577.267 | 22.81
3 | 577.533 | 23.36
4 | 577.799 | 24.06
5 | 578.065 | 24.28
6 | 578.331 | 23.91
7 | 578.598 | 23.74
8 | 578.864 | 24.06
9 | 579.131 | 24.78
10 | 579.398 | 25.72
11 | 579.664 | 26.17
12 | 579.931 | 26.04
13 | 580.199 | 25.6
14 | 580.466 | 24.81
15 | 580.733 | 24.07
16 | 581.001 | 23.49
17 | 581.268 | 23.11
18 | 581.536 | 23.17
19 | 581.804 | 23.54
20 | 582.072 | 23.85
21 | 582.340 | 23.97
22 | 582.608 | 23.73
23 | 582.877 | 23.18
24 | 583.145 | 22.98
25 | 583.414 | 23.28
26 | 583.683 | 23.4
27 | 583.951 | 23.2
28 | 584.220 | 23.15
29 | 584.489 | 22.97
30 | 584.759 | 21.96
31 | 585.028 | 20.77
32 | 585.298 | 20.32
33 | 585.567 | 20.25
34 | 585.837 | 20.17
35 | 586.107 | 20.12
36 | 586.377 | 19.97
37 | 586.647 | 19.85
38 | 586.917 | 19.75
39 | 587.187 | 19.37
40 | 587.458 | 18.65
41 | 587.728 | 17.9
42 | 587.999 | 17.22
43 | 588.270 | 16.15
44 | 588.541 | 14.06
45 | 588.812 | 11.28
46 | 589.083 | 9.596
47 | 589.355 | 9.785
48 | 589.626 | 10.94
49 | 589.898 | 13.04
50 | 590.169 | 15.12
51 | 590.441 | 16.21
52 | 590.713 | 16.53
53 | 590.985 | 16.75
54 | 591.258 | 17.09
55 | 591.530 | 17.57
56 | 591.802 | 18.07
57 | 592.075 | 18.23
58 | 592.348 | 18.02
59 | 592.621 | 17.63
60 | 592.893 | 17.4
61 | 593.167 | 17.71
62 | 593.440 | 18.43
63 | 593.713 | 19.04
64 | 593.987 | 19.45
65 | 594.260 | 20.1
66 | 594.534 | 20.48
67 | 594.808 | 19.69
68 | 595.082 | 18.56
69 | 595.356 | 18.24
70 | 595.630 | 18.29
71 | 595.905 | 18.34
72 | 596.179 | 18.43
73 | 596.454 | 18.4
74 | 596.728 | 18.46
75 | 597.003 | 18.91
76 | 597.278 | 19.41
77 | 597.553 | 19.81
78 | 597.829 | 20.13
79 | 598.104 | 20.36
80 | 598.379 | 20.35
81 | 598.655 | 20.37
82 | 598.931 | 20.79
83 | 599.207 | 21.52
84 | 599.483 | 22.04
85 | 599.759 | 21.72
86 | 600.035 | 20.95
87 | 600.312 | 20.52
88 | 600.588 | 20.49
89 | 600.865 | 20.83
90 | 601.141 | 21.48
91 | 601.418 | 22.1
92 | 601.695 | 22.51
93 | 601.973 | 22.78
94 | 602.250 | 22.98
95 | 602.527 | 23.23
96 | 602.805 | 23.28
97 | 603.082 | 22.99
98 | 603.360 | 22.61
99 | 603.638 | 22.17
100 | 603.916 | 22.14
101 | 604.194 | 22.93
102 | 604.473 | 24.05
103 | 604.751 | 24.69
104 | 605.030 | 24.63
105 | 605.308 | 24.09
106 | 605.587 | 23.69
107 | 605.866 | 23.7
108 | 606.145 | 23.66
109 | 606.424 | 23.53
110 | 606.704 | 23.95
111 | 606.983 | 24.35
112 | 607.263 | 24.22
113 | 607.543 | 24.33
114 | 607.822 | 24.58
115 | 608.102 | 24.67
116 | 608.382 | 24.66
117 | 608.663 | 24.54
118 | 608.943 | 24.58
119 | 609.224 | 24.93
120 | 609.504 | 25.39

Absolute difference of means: 3.9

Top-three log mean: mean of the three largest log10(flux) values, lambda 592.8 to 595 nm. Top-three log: 1.30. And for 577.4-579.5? 1.40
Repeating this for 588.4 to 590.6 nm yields 1.18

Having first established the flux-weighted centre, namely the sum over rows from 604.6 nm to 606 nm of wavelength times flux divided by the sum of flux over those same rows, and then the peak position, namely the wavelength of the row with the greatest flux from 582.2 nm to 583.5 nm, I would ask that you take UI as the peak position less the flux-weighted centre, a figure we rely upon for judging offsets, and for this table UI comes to -22.96 nm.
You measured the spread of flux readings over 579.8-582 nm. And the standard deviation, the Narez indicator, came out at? 1.1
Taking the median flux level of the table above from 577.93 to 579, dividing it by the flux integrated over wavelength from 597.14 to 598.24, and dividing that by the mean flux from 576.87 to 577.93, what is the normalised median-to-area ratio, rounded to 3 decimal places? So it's 0.047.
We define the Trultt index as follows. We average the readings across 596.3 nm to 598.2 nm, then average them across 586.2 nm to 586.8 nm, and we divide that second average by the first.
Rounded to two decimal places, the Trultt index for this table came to 1.03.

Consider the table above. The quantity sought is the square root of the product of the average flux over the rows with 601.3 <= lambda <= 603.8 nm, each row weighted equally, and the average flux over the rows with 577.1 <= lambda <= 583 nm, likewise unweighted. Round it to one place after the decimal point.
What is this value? 23.4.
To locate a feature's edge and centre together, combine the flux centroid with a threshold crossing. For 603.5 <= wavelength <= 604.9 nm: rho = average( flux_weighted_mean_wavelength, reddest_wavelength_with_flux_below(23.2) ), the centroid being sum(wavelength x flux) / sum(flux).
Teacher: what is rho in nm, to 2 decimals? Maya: 604.20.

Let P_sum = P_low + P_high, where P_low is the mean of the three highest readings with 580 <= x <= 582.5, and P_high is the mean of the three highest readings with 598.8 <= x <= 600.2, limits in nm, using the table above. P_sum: 47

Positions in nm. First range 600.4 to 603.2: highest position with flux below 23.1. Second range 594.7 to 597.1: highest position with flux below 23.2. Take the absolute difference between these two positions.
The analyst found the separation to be 6.08 nm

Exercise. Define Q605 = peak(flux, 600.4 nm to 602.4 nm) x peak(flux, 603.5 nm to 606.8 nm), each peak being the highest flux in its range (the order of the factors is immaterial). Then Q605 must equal 567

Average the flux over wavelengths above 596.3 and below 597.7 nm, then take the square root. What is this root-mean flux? 4.36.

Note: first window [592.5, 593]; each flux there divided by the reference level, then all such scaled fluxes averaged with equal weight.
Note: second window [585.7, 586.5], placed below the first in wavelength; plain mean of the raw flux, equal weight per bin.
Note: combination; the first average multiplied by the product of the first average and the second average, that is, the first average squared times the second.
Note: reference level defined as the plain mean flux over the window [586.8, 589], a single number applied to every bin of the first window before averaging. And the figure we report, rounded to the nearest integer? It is 22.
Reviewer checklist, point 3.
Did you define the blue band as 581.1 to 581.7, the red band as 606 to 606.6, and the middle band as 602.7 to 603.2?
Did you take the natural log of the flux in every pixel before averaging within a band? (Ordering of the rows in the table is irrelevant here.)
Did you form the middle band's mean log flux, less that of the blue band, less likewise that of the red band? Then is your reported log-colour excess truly -3.16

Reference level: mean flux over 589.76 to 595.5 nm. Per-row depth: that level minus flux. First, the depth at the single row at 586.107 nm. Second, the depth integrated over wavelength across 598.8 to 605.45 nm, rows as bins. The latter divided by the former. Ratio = 13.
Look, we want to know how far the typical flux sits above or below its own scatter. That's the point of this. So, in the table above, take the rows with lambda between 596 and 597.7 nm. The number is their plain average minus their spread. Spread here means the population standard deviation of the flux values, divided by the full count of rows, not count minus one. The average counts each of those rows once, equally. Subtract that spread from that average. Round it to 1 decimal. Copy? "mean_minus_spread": 18.4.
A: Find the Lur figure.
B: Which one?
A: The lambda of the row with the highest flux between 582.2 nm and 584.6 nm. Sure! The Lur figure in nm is 582.340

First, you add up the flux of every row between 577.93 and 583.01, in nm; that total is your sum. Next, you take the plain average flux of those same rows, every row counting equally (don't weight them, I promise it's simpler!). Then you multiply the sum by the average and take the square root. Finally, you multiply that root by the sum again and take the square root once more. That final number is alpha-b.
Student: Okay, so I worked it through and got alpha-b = 221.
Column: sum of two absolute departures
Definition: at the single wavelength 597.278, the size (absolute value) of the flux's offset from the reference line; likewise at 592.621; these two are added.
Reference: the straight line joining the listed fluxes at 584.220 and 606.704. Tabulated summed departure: 10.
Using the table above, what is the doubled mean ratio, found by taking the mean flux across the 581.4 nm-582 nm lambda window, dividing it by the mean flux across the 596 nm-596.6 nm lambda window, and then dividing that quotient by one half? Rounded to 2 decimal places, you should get 2.54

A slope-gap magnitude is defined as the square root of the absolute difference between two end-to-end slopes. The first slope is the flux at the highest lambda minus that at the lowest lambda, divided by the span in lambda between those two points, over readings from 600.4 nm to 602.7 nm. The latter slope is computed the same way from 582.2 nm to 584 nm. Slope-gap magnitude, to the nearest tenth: 1.4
